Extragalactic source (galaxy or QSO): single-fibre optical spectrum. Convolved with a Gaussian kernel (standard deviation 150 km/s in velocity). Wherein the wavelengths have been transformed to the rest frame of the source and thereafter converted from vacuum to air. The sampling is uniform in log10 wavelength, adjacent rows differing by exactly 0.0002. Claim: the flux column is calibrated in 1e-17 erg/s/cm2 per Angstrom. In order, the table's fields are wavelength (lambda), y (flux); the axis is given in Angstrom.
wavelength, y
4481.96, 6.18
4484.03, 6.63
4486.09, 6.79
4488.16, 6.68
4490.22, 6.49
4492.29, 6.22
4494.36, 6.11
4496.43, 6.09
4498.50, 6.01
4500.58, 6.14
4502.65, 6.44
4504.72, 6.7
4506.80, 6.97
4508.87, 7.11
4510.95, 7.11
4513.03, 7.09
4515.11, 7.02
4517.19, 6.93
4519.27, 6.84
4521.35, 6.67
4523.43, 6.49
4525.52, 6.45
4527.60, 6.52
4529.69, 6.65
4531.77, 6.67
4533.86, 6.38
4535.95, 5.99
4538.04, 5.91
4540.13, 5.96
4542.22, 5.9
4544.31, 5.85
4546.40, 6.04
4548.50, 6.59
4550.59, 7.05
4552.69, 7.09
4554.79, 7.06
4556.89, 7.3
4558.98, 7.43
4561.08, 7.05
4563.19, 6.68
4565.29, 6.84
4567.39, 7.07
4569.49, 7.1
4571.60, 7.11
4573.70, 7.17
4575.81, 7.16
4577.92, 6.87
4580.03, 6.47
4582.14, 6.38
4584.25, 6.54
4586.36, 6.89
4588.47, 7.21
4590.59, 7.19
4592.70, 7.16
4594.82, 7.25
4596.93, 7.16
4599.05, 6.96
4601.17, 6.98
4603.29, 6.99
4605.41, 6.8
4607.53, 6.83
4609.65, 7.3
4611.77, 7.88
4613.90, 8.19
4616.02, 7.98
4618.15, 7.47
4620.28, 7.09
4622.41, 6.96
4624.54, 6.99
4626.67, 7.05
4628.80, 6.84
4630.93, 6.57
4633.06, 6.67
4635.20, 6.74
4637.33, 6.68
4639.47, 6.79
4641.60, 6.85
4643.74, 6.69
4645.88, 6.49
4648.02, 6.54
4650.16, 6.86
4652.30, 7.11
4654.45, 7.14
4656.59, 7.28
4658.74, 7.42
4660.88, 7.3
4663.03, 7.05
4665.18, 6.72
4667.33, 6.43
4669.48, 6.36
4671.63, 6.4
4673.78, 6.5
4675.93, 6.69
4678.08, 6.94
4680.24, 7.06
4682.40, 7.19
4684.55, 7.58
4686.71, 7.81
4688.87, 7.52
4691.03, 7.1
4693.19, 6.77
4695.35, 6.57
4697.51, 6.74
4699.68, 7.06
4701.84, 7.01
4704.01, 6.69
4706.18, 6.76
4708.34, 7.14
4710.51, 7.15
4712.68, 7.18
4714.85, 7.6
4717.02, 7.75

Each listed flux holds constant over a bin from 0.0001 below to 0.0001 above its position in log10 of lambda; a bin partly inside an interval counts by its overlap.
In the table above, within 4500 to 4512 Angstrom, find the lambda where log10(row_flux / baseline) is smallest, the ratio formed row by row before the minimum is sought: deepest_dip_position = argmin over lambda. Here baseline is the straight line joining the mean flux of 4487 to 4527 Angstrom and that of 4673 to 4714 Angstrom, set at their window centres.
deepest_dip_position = 4500.58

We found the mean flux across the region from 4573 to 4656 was 7.00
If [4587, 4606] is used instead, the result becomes 7.08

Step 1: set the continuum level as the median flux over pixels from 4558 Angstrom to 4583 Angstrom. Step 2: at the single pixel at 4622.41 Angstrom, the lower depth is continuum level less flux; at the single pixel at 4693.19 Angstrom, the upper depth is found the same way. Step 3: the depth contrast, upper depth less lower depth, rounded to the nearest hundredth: 0.19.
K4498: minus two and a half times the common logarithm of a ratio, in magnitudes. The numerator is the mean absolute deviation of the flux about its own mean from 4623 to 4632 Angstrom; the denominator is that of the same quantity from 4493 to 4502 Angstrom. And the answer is -1.5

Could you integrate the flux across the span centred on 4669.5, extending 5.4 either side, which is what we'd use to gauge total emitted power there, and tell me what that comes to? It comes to 70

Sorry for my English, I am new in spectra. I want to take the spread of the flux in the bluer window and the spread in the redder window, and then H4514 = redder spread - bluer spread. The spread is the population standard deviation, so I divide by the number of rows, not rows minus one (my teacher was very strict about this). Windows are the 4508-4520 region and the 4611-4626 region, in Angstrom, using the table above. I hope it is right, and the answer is 0.37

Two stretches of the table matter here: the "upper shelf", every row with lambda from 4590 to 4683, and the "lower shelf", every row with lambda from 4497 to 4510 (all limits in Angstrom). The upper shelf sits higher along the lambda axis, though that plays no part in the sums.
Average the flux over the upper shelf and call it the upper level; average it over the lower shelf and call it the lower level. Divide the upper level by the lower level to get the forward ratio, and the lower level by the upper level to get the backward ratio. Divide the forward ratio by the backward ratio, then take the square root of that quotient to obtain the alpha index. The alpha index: 1.07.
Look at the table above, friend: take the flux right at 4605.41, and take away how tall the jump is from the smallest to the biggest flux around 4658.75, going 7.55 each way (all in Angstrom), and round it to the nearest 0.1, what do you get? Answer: 6.1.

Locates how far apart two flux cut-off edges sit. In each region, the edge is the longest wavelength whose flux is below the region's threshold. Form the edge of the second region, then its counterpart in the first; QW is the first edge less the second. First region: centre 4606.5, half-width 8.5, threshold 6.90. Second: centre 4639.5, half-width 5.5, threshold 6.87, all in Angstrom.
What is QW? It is -36.2 Angstrom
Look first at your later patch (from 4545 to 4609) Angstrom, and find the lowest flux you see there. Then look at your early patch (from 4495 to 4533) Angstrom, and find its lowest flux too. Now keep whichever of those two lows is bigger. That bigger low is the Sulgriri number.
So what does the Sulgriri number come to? 6.04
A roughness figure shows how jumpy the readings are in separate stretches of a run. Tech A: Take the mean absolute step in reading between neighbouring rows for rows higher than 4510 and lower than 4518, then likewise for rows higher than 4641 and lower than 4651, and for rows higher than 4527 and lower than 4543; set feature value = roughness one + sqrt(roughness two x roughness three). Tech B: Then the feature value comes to 0.22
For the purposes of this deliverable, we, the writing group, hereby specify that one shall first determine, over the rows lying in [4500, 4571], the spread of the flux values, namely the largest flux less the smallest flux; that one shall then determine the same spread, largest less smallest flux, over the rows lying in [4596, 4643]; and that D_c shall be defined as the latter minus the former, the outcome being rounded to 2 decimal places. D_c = 0.04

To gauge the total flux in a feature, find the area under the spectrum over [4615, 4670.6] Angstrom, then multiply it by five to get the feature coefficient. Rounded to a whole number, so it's 1925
